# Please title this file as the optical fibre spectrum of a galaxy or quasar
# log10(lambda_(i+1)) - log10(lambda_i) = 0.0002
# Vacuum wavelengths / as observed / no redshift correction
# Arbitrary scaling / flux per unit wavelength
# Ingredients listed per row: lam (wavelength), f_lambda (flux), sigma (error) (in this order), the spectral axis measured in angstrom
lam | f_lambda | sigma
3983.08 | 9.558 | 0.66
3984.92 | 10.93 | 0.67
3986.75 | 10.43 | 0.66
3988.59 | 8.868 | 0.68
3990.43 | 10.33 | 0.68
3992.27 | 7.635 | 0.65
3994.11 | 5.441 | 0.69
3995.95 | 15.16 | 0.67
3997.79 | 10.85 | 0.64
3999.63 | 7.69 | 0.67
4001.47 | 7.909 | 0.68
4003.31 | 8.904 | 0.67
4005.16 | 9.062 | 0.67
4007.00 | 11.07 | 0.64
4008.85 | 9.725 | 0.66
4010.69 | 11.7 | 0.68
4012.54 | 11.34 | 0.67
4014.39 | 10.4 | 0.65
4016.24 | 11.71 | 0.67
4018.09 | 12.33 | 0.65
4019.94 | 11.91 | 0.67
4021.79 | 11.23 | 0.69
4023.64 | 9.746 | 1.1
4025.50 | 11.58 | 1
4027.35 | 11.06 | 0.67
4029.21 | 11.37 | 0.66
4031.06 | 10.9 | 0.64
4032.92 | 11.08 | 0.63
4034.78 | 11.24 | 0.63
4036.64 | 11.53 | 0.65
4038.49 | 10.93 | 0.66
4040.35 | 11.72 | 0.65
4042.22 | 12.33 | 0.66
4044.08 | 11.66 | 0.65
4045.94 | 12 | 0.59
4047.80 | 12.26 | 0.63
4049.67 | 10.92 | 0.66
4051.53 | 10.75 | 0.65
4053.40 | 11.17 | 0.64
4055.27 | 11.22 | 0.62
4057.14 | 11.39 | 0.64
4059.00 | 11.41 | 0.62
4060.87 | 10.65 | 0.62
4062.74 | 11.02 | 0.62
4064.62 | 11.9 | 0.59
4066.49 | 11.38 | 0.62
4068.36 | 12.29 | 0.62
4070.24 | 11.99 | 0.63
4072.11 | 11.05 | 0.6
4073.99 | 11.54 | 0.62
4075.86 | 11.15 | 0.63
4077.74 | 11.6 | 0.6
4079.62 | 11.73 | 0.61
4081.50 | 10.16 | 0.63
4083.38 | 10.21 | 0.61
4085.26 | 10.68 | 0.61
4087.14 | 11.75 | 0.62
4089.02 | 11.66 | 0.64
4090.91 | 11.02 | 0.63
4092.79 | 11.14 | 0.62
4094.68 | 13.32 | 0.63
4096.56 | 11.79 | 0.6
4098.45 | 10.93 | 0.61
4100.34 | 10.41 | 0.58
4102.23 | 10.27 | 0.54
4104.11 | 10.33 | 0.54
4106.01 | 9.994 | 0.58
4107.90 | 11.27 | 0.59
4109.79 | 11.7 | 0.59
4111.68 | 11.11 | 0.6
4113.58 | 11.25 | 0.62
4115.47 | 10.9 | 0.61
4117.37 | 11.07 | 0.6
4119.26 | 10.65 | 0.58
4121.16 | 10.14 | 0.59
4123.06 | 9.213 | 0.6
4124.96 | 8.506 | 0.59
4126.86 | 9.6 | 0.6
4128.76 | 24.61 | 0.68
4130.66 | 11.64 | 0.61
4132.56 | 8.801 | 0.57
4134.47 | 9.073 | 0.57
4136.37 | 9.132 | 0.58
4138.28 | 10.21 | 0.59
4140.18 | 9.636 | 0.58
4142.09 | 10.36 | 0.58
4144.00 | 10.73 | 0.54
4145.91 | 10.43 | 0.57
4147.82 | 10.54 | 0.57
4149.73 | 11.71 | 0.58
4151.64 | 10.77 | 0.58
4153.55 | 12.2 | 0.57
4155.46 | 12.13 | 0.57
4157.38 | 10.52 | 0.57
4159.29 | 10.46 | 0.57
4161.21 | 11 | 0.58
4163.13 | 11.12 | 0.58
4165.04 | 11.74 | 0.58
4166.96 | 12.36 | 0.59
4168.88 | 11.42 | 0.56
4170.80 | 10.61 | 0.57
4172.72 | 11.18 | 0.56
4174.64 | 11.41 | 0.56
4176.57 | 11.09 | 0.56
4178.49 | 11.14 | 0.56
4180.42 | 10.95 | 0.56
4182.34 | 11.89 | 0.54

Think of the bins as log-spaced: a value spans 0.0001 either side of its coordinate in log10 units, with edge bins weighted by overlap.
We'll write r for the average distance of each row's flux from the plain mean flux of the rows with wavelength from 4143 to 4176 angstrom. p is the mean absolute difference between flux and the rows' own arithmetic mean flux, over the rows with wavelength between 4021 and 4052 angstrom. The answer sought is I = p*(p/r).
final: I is 0.4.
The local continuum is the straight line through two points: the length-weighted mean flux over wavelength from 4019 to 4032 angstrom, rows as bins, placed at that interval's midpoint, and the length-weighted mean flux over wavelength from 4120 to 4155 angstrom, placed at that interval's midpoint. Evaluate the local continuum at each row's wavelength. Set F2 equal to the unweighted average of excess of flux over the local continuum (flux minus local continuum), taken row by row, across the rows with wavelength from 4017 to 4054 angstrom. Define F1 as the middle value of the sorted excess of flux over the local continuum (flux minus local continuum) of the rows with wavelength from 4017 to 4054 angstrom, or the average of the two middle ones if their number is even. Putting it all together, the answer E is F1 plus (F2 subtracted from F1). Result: 0.11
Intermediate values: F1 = 0.20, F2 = 0.3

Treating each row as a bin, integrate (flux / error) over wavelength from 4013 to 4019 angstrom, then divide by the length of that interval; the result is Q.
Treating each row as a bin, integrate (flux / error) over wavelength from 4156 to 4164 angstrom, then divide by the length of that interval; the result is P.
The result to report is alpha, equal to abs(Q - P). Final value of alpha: 1.4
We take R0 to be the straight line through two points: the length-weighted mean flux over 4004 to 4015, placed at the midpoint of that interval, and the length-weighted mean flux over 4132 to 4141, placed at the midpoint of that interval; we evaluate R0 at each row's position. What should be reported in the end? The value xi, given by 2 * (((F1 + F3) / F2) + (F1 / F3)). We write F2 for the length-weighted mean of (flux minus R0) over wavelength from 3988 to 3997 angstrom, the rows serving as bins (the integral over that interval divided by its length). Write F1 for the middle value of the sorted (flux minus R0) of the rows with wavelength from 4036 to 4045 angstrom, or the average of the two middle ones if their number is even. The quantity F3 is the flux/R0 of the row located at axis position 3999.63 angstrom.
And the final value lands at 0.2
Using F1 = 1.5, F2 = -1.1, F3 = 0.7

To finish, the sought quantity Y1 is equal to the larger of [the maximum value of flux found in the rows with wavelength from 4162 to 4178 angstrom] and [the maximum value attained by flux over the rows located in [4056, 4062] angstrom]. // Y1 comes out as 12.4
